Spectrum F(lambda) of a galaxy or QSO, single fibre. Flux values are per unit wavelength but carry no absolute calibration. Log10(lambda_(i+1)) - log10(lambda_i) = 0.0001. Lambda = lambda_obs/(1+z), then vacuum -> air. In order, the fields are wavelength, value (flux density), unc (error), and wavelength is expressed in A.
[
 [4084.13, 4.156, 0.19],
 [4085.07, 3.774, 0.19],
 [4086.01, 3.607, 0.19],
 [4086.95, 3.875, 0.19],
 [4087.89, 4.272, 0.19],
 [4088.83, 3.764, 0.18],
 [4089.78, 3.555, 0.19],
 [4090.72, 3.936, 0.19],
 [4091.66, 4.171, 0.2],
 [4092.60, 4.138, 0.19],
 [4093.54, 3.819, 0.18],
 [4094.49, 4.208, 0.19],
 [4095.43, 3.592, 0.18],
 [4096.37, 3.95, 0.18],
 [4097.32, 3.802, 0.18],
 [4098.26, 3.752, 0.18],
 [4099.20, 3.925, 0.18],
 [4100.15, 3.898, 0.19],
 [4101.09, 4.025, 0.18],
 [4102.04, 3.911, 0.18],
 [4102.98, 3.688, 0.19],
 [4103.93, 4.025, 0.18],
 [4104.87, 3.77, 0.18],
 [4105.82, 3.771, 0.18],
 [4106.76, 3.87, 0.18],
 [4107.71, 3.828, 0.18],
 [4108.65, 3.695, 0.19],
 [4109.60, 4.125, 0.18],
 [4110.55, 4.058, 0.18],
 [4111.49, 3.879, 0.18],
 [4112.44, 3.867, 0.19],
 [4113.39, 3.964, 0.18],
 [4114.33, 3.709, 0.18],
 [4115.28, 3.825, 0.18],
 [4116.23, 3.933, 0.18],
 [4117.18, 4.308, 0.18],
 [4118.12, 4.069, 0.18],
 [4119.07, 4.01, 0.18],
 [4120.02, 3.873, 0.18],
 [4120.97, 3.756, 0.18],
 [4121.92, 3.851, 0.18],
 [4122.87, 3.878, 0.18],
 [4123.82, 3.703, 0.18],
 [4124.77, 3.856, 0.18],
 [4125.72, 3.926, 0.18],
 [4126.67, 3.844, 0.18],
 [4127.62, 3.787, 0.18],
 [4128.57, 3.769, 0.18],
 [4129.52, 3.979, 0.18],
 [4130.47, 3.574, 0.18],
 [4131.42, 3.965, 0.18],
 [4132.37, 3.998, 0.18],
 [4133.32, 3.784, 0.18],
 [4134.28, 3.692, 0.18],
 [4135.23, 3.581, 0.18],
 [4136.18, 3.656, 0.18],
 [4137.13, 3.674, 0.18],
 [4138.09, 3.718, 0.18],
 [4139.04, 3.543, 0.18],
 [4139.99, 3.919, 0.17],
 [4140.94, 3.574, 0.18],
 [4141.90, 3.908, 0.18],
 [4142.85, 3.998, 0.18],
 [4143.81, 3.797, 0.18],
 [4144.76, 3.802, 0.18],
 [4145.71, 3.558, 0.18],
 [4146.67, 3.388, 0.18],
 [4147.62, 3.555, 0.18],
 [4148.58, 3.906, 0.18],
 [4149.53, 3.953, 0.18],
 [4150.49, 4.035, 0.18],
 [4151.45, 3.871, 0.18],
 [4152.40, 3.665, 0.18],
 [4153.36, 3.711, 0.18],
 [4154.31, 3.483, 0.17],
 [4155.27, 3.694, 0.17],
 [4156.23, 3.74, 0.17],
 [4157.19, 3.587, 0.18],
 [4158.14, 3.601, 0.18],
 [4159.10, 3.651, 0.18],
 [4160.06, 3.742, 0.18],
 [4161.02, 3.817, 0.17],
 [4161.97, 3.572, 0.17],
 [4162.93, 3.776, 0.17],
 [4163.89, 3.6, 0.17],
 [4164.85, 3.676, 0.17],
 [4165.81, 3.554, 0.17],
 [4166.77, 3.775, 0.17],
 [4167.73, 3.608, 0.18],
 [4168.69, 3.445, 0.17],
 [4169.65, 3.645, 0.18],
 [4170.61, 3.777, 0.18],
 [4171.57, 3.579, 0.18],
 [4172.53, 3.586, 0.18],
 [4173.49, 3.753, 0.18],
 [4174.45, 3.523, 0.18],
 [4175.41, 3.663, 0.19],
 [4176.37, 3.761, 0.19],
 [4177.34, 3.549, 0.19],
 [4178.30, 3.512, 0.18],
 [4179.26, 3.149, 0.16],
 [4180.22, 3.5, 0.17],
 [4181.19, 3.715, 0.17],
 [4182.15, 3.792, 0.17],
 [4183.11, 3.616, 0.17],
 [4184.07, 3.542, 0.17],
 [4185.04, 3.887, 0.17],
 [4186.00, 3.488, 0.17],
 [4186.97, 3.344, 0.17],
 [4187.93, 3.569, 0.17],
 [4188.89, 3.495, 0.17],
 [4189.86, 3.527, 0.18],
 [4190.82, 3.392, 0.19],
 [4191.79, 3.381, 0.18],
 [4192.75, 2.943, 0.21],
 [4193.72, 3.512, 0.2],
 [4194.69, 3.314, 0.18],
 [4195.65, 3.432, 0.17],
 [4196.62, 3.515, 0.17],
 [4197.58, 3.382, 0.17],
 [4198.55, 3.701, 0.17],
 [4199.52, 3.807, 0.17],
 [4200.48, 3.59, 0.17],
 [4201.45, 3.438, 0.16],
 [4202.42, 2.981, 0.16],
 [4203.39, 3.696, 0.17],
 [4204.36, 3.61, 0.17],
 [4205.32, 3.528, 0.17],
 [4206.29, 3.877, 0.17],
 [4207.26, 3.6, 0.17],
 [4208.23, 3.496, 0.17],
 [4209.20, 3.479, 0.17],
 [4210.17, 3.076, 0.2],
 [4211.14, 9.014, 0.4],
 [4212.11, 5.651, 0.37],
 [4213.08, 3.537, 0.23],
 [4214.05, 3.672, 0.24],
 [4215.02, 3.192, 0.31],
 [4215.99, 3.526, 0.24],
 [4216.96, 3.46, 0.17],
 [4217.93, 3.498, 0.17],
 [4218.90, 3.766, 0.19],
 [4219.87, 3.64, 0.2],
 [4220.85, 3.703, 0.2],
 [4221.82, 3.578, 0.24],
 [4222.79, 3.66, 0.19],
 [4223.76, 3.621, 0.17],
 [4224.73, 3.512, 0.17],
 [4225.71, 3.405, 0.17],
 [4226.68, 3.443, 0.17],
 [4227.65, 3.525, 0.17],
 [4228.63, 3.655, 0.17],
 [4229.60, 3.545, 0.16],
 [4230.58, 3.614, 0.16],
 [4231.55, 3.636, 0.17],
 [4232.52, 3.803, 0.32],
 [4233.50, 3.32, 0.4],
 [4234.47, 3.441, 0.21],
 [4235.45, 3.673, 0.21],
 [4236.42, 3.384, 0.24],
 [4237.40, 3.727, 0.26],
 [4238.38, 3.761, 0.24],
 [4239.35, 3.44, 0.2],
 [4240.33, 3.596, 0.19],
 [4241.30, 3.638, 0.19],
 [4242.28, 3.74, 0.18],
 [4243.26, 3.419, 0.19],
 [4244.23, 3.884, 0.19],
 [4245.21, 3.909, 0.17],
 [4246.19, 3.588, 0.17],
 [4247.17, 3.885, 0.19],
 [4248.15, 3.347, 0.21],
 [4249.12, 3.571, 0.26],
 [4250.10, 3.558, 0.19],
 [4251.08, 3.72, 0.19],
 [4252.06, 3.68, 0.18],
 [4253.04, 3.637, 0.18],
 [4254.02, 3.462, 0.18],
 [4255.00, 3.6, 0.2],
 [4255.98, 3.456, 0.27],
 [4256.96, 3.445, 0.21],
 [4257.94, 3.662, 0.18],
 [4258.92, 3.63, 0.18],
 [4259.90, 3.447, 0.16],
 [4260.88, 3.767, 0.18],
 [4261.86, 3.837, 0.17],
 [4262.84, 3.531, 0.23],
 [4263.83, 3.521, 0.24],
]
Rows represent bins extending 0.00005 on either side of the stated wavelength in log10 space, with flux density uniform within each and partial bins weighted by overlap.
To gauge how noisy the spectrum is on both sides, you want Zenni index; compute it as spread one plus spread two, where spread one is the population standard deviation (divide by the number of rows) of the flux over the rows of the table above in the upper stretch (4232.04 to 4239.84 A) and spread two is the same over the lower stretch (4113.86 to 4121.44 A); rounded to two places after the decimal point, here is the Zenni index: 0.36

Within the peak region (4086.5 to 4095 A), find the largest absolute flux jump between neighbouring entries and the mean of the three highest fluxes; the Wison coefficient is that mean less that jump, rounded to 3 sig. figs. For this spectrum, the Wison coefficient 3.71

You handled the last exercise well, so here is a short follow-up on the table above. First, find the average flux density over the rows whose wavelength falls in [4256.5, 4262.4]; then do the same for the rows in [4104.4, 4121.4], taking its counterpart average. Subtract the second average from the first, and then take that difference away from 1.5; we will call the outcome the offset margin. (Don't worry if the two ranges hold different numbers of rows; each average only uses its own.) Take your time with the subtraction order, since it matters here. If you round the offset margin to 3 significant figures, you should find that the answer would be 1.77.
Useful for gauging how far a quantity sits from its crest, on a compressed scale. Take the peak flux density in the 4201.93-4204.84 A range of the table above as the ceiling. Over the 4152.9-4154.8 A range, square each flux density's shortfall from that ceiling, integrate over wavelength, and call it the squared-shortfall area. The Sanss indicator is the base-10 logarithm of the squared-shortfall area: -1.4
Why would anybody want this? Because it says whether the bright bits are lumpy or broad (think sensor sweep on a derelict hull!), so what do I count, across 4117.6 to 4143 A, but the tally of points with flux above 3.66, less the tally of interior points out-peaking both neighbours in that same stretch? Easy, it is 16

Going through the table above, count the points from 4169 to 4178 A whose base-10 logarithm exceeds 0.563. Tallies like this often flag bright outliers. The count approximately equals 4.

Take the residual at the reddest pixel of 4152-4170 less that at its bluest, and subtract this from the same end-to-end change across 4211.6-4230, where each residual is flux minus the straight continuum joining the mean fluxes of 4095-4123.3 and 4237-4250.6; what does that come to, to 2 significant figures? -2.1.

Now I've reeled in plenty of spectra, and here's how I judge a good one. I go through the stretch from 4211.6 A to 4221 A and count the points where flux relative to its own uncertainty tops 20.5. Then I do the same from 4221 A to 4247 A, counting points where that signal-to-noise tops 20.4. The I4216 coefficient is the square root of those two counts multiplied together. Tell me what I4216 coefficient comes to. 3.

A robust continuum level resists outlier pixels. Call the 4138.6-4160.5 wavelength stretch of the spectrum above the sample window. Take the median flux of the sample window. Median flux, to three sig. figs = 3.71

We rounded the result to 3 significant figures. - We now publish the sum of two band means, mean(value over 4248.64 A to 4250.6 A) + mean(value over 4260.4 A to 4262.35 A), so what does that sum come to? 7.37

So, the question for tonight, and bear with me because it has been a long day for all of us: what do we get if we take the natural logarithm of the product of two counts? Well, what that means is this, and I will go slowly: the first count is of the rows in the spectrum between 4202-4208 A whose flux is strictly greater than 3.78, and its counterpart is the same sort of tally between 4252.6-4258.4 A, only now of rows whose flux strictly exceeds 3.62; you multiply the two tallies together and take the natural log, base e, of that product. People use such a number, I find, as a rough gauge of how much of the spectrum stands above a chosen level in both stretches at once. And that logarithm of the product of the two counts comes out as 0.69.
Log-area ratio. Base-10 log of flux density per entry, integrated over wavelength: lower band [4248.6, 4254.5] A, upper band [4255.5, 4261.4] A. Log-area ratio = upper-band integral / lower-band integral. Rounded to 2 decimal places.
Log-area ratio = 0.99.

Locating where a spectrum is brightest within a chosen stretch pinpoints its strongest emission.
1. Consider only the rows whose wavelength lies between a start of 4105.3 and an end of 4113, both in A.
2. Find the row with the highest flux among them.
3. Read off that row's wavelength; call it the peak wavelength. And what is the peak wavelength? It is 4109.60 A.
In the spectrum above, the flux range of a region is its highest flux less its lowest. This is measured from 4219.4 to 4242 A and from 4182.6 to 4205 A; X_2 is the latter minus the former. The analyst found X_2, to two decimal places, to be 0.46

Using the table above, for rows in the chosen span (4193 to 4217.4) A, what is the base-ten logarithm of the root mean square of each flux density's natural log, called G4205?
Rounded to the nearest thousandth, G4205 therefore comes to 0.122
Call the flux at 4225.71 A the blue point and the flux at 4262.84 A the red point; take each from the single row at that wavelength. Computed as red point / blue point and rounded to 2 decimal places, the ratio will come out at 1.04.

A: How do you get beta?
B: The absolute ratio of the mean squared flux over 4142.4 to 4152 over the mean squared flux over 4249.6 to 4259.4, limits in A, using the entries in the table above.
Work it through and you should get 1.12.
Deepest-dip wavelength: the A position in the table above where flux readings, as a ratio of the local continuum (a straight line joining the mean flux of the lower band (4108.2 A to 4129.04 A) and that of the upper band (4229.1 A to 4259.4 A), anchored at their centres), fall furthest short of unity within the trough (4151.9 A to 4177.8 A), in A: 4168.69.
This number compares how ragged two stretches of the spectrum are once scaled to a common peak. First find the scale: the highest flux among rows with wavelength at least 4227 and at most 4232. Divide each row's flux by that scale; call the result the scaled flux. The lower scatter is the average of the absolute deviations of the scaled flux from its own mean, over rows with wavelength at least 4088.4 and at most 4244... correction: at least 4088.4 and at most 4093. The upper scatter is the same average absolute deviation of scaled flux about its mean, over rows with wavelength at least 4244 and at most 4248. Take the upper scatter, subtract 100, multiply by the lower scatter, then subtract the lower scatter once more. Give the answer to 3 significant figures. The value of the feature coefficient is -5.60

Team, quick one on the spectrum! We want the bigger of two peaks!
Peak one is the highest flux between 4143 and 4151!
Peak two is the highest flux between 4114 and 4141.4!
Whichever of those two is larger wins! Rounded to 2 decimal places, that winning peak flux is 4.31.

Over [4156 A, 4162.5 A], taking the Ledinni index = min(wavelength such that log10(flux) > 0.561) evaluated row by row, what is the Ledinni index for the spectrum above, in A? 4156.23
